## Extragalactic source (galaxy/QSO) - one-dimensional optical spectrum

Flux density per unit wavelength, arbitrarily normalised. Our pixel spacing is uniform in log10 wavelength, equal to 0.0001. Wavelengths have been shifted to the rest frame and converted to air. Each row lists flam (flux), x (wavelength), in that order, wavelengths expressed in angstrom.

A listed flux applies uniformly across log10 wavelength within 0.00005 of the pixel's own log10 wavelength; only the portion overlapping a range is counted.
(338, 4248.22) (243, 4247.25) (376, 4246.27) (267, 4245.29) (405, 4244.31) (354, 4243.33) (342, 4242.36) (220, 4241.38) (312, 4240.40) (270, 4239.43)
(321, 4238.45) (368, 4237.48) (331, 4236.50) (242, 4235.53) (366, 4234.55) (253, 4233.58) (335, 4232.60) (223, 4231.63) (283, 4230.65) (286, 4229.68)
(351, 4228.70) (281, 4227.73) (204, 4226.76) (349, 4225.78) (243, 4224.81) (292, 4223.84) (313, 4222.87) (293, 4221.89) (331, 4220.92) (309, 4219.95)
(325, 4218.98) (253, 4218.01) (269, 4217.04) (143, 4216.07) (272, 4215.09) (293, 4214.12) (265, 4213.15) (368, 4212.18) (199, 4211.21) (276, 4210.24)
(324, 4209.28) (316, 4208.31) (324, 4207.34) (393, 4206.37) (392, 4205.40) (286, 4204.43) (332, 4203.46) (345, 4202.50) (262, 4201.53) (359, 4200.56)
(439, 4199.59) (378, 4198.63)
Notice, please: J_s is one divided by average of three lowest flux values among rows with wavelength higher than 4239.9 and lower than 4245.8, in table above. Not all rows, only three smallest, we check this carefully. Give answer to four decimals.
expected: 0.0038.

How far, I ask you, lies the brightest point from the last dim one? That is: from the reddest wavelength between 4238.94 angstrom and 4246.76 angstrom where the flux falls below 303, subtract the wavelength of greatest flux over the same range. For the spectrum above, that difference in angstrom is 1.0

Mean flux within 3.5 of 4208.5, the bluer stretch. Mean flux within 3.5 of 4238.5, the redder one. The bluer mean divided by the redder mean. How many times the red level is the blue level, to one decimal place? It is 1.1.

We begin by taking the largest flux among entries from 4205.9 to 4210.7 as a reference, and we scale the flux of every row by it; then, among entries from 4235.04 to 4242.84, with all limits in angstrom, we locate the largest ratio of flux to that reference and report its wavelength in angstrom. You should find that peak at 4237.48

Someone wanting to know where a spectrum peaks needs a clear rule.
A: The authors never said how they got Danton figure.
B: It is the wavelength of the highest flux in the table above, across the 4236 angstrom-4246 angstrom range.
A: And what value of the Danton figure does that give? 4244.31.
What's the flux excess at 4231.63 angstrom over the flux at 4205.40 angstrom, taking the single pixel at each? -169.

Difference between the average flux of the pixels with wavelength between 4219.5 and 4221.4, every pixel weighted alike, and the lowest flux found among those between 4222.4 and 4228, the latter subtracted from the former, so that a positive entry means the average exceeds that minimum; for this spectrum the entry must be 116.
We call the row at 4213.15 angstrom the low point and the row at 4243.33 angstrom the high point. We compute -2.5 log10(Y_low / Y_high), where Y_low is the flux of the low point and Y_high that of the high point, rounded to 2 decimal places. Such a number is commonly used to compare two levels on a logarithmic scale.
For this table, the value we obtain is 0.31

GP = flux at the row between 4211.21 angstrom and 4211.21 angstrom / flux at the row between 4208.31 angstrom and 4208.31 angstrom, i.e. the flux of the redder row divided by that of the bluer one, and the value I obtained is 0.6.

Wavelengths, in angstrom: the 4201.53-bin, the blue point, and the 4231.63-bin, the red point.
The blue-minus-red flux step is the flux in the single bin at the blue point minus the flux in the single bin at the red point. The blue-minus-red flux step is 39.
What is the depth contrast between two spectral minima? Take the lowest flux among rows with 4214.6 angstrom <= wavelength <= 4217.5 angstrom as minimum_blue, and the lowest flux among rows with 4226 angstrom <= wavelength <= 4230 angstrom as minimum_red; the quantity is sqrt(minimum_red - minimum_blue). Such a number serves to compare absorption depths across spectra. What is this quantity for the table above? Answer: 7.8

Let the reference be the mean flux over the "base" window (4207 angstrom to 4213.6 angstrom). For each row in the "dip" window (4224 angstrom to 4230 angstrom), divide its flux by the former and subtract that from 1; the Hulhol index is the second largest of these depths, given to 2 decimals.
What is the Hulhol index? 0.18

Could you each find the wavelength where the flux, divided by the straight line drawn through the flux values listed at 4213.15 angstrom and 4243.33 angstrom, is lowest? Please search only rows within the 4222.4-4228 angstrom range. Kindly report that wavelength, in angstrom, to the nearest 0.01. 4226.76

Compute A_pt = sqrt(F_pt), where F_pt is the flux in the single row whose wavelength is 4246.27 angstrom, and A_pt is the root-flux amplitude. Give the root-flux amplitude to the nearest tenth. 19.4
